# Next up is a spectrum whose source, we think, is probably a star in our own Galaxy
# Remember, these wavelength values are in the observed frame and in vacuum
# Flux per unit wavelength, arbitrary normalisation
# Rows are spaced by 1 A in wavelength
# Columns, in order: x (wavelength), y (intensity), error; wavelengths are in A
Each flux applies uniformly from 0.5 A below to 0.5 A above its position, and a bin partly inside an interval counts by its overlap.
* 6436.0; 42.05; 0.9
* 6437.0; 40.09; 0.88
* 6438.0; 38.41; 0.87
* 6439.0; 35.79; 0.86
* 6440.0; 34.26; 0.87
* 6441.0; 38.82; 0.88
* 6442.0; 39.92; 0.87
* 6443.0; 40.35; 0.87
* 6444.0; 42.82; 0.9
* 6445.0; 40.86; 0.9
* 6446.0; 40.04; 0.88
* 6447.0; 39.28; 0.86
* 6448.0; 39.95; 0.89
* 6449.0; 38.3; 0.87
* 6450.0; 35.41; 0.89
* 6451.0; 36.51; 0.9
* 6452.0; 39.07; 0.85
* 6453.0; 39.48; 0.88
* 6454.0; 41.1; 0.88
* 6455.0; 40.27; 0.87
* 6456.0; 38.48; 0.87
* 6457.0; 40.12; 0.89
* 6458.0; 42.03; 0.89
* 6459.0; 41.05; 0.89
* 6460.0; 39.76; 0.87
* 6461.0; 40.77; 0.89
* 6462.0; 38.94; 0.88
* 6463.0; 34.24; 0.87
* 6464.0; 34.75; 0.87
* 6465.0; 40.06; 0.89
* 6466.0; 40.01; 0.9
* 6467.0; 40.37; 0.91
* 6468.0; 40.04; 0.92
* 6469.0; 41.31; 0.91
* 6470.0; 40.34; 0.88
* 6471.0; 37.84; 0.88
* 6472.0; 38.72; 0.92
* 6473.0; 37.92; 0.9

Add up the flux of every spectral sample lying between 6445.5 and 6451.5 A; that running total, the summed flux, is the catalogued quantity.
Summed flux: 229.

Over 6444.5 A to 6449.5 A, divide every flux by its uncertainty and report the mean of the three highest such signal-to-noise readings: 45.5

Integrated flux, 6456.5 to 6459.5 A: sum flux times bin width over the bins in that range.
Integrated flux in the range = 123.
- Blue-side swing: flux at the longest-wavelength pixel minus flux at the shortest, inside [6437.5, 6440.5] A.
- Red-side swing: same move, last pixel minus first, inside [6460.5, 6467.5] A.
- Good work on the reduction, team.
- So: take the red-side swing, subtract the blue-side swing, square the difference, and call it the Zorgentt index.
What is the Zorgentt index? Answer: 14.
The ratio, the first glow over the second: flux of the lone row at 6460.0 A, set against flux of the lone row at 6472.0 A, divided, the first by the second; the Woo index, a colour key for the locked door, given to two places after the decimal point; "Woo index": 1.03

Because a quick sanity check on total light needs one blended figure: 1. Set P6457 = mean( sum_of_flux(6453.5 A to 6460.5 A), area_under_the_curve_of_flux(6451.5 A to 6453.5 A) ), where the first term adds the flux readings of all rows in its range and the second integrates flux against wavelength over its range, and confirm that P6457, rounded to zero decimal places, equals 181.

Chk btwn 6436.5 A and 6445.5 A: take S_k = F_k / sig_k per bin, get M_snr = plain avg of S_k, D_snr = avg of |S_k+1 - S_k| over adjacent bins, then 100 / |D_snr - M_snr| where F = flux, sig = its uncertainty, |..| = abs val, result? 2.36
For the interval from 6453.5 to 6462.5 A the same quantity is 2.24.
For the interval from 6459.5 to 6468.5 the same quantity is 2.39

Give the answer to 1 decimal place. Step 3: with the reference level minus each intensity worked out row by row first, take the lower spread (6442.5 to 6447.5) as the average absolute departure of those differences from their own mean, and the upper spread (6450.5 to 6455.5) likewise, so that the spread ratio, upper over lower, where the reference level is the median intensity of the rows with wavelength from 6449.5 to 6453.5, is 1.3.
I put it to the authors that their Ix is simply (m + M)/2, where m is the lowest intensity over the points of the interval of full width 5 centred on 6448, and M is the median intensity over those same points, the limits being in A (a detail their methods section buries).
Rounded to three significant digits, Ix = 37.3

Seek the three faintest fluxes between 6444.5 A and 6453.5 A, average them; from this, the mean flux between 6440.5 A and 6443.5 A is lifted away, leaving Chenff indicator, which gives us -3.0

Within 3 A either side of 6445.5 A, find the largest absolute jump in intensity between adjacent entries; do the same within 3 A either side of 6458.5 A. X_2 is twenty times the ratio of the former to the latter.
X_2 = 26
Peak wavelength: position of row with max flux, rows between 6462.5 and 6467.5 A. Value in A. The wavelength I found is 6467.0 A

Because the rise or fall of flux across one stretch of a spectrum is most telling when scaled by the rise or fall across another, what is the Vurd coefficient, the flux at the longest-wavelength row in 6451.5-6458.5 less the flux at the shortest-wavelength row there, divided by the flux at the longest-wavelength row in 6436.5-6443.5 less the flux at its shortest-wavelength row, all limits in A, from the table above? 11.4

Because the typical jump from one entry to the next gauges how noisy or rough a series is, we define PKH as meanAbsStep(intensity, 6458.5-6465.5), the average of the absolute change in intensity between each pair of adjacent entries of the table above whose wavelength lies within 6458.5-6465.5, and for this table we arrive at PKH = 2.44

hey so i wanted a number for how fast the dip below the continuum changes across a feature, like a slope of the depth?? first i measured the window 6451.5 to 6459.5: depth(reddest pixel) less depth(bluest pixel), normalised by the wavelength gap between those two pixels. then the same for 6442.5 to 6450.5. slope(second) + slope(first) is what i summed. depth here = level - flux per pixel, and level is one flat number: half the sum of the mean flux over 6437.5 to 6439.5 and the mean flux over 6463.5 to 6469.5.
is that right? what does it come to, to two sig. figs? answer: 0.42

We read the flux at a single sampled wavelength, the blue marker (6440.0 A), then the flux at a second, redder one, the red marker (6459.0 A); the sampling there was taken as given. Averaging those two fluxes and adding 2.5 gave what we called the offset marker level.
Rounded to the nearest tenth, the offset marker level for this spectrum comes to 40.2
